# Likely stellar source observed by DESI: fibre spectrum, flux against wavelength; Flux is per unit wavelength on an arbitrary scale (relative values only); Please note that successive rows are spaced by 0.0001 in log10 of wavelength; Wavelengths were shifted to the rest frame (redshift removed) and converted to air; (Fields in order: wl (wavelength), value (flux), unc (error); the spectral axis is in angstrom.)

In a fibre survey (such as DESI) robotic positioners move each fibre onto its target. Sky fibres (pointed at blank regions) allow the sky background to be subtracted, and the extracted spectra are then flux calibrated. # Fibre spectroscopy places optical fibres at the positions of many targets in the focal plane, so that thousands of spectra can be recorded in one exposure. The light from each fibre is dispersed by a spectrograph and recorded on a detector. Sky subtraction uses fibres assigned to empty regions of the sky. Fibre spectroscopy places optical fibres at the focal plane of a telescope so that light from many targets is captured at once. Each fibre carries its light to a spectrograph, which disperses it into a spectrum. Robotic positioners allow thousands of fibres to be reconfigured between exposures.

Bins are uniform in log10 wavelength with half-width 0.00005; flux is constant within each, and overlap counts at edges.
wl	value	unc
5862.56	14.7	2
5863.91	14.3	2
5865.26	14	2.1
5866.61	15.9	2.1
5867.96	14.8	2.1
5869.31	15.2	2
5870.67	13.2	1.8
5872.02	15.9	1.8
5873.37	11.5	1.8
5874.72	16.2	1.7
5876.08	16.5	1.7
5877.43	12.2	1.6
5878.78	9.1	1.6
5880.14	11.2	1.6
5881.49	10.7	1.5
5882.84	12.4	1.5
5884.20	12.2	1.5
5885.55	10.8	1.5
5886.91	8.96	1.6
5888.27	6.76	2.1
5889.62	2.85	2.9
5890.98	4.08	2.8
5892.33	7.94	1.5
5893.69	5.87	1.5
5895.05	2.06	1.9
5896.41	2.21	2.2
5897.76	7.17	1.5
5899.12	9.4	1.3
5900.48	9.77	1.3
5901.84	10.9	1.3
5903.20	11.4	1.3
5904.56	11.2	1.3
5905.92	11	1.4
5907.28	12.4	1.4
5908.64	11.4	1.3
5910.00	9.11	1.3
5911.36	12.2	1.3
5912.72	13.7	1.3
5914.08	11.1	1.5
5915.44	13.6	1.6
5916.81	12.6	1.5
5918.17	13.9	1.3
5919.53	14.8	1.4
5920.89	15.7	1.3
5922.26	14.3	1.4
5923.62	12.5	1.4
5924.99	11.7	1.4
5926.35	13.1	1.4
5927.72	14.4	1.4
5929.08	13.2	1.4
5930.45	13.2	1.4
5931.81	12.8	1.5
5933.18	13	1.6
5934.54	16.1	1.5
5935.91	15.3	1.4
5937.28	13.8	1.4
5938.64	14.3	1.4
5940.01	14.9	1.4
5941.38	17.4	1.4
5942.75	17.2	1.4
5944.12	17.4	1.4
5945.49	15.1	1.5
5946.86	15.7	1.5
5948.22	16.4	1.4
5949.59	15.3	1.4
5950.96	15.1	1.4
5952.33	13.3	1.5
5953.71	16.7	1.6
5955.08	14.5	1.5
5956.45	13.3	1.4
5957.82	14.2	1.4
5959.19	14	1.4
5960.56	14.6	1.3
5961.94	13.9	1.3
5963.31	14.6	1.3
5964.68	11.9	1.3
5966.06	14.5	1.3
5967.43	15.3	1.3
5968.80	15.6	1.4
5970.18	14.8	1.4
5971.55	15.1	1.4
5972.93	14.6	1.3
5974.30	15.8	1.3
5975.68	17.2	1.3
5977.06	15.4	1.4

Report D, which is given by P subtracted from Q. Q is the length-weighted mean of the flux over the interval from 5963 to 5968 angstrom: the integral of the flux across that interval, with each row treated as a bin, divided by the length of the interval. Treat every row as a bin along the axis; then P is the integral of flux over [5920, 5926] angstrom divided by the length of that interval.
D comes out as 0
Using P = 13.6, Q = 14.0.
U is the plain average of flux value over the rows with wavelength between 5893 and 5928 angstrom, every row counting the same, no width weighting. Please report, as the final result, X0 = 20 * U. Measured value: 221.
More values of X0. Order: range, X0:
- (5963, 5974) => 291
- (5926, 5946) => 295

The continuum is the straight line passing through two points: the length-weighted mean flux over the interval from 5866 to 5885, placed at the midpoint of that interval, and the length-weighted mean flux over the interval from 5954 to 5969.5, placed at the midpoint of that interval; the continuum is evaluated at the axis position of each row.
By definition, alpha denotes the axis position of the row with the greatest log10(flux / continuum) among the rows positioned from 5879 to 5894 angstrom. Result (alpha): 5882.84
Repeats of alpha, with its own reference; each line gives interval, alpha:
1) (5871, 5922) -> 5876.08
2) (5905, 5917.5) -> 5912.72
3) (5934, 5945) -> 5941.38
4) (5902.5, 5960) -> 5941.38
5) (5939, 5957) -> 5941.38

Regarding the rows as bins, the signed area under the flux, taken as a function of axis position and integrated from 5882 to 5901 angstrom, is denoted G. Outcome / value 139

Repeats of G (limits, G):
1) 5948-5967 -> 274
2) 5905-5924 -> 242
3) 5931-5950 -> 291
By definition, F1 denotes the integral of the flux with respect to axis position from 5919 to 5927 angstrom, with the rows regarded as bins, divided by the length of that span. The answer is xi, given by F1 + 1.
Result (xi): 14.7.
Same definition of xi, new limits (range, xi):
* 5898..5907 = 11.5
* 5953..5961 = 15.5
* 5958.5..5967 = 15.0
